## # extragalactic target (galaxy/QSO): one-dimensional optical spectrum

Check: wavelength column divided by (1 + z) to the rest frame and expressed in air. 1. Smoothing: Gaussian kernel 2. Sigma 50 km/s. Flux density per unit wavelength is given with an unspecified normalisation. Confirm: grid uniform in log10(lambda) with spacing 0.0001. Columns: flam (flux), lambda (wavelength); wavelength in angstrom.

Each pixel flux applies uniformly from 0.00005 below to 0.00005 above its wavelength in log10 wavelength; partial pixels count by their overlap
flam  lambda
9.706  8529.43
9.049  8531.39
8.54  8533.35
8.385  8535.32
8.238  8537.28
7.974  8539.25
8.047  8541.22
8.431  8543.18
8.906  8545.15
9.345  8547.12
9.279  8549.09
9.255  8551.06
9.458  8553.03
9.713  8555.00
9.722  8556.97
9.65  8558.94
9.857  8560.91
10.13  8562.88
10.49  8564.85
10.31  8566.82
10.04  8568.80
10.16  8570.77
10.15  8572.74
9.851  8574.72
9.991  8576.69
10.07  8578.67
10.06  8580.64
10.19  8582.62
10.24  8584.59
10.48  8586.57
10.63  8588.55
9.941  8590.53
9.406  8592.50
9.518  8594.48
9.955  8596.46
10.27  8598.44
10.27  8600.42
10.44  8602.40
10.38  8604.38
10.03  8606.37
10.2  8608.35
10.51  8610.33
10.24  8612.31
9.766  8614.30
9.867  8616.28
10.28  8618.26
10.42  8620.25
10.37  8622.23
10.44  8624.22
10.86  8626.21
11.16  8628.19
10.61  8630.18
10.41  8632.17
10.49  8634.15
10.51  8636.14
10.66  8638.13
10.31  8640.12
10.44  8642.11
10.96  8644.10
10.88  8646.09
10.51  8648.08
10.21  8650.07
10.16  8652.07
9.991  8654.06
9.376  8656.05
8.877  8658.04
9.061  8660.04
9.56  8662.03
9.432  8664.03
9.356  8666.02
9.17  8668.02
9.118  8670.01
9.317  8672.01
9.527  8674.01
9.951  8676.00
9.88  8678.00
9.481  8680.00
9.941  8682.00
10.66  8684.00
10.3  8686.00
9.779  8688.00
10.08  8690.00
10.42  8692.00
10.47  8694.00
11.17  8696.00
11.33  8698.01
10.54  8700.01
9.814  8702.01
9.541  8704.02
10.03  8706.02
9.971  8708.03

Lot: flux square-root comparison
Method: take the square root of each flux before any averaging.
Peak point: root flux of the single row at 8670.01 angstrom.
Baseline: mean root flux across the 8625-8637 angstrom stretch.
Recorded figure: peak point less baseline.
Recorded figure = -0.25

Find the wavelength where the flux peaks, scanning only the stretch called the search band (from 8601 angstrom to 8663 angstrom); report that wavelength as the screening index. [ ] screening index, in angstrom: 8628.19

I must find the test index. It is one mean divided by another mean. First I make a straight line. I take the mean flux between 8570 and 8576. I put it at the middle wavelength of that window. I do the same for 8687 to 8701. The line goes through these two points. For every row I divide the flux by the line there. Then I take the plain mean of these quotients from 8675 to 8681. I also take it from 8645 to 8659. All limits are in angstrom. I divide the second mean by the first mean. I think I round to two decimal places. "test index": 1.03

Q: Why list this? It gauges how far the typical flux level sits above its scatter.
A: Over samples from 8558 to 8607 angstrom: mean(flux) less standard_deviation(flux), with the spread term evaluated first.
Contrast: 9.8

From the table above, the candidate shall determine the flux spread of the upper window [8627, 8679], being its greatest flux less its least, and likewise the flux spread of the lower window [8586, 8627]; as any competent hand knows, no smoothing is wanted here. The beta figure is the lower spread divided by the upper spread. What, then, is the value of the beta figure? 0.6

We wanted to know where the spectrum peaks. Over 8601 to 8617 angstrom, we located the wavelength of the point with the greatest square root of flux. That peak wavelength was 8610.33 angstrom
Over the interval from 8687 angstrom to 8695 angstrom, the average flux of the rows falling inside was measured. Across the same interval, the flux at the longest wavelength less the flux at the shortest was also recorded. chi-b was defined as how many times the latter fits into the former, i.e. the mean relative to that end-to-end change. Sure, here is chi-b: 15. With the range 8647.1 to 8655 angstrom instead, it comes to -20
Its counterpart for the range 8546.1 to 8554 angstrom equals 83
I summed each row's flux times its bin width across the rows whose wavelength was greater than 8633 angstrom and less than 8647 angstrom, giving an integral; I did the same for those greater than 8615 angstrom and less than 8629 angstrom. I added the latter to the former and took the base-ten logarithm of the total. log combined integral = 2.47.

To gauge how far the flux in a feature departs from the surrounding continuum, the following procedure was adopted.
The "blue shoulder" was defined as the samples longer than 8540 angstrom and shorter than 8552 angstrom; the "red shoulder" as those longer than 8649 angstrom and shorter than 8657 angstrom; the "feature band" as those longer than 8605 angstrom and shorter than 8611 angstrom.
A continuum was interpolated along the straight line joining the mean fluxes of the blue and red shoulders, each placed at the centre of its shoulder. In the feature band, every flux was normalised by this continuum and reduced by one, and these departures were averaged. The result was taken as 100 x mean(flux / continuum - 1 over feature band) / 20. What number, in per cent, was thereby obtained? 0.40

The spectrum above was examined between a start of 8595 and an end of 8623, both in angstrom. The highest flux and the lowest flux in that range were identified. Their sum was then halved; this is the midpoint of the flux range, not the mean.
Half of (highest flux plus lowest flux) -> 10.1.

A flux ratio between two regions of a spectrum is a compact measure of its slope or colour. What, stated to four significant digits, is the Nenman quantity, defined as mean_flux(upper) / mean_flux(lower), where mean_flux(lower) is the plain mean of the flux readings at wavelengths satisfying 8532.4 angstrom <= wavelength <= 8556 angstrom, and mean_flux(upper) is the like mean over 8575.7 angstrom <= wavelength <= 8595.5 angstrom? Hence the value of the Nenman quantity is 1.143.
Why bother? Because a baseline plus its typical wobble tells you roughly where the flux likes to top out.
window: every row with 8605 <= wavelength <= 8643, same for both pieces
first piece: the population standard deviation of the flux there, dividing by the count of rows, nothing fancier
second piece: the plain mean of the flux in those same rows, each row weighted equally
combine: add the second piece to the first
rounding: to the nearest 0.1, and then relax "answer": 10.7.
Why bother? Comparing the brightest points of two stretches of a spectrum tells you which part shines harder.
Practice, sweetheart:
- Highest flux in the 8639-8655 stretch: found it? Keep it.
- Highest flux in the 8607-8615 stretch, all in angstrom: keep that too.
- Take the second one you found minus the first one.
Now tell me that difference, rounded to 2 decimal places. -0.45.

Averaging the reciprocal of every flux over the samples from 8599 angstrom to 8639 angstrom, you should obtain 0.096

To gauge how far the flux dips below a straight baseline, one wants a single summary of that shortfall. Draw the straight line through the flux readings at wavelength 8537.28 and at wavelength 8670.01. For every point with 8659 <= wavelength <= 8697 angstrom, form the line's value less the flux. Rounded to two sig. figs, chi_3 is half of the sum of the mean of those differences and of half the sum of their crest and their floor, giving -0.80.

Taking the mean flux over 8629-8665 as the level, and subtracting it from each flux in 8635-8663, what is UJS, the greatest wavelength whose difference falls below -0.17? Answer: 8662.03 angstrom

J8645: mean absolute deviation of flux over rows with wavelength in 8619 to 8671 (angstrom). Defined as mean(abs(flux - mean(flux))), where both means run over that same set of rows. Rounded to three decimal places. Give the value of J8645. 0.555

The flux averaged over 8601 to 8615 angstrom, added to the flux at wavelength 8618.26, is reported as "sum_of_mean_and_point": 20.5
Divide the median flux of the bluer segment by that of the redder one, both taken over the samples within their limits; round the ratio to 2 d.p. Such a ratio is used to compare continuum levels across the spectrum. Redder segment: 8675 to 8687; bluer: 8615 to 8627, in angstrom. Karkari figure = 1.05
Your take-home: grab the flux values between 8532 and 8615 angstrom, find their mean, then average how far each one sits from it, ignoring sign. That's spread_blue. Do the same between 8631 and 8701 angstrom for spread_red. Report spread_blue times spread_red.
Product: 0.30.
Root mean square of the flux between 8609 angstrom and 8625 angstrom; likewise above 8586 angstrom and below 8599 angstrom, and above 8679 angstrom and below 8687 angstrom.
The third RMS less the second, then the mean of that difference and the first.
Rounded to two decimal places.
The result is 5.15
